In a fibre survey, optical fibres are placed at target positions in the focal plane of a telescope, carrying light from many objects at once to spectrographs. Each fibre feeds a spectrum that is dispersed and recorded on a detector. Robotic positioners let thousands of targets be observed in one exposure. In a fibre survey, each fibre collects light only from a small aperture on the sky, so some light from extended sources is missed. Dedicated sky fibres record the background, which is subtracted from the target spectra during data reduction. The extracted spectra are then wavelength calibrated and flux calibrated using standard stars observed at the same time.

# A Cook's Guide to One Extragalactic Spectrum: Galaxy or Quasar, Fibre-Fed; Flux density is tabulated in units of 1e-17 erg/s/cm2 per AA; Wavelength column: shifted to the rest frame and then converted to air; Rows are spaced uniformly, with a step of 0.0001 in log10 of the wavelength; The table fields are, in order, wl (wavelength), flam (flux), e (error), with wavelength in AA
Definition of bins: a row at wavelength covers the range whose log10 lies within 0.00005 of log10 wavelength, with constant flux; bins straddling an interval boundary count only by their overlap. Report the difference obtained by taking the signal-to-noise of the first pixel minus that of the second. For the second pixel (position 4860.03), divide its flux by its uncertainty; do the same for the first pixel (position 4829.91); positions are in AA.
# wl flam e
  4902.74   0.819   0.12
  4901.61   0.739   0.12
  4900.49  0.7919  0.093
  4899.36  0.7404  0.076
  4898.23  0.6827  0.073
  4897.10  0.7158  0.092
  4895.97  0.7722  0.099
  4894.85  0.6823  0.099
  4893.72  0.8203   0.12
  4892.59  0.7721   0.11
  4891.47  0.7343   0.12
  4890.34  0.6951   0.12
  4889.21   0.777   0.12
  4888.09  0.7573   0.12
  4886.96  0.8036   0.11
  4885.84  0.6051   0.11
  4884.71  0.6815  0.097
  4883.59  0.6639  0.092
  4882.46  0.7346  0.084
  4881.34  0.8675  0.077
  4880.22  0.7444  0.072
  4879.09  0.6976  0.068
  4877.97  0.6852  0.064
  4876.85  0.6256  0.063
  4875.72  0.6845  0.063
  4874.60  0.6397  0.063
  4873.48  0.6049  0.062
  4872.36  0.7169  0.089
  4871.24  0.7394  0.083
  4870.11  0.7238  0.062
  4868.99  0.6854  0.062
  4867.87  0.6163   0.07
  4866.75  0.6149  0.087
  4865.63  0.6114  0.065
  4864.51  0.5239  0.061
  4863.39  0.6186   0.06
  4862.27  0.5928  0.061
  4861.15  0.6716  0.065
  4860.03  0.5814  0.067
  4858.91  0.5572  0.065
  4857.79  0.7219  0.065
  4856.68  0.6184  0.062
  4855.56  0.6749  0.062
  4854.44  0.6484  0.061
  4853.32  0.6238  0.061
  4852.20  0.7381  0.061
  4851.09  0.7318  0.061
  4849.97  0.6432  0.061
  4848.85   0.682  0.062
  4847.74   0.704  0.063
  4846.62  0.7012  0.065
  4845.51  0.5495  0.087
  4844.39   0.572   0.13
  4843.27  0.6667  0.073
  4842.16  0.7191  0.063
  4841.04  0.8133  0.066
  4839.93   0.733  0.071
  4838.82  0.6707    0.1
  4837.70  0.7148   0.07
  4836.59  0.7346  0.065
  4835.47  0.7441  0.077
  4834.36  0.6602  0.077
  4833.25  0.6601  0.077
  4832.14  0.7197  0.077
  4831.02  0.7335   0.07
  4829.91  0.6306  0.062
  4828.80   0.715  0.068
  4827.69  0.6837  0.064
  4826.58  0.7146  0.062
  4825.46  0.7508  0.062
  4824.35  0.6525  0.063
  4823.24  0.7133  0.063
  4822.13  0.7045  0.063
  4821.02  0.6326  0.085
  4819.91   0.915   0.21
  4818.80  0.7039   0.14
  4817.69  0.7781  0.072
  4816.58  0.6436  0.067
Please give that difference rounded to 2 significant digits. 1.5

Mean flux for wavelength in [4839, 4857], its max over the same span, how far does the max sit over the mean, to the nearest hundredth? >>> 0.14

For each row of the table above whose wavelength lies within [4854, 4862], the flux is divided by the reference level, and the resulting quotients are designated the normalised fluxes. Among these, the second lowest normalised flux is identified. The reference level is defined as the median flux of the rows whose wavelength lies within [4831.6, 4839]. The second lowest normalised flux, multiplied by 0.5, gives 0.407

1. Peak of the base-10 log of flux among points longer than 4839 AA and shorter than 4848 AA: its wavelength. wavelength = 4841.04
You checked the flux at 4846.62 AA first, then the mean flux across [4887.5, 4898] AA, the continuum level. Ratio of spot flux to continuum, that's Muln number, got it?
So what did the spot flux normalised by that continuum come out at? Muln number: 0.94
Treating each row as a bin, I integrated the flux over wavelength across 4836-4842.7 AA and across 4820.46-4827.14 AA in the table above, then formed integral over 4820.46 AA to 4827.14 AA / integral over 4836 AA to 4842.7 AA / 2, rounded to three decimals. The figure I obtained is 0.474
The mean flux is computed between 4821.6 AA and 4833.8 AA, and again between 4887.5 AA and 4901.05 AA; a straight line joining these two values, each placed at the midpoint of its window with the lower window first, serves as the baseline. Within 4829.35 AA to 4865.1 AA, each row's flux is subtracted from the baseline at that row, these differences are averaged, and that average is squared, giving 0.0020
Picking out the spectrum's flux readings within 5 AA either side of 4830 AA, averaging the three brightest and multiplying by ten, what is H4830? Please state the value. 7.35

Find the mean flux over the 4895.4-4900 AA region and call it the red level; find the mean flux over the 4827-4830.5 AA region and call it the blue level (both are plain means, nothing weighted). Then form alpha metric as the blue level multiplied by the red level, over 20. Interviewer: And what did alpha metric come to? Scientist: 0.025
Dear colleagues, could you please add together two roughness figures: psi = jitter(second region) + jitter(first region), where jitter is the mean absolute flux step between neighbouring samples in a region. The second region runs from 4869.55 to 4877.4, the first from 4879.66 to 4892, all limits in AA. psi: 0.129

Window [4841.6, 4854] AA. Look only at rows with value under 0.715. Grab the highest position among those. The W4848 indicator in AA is 4853.32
